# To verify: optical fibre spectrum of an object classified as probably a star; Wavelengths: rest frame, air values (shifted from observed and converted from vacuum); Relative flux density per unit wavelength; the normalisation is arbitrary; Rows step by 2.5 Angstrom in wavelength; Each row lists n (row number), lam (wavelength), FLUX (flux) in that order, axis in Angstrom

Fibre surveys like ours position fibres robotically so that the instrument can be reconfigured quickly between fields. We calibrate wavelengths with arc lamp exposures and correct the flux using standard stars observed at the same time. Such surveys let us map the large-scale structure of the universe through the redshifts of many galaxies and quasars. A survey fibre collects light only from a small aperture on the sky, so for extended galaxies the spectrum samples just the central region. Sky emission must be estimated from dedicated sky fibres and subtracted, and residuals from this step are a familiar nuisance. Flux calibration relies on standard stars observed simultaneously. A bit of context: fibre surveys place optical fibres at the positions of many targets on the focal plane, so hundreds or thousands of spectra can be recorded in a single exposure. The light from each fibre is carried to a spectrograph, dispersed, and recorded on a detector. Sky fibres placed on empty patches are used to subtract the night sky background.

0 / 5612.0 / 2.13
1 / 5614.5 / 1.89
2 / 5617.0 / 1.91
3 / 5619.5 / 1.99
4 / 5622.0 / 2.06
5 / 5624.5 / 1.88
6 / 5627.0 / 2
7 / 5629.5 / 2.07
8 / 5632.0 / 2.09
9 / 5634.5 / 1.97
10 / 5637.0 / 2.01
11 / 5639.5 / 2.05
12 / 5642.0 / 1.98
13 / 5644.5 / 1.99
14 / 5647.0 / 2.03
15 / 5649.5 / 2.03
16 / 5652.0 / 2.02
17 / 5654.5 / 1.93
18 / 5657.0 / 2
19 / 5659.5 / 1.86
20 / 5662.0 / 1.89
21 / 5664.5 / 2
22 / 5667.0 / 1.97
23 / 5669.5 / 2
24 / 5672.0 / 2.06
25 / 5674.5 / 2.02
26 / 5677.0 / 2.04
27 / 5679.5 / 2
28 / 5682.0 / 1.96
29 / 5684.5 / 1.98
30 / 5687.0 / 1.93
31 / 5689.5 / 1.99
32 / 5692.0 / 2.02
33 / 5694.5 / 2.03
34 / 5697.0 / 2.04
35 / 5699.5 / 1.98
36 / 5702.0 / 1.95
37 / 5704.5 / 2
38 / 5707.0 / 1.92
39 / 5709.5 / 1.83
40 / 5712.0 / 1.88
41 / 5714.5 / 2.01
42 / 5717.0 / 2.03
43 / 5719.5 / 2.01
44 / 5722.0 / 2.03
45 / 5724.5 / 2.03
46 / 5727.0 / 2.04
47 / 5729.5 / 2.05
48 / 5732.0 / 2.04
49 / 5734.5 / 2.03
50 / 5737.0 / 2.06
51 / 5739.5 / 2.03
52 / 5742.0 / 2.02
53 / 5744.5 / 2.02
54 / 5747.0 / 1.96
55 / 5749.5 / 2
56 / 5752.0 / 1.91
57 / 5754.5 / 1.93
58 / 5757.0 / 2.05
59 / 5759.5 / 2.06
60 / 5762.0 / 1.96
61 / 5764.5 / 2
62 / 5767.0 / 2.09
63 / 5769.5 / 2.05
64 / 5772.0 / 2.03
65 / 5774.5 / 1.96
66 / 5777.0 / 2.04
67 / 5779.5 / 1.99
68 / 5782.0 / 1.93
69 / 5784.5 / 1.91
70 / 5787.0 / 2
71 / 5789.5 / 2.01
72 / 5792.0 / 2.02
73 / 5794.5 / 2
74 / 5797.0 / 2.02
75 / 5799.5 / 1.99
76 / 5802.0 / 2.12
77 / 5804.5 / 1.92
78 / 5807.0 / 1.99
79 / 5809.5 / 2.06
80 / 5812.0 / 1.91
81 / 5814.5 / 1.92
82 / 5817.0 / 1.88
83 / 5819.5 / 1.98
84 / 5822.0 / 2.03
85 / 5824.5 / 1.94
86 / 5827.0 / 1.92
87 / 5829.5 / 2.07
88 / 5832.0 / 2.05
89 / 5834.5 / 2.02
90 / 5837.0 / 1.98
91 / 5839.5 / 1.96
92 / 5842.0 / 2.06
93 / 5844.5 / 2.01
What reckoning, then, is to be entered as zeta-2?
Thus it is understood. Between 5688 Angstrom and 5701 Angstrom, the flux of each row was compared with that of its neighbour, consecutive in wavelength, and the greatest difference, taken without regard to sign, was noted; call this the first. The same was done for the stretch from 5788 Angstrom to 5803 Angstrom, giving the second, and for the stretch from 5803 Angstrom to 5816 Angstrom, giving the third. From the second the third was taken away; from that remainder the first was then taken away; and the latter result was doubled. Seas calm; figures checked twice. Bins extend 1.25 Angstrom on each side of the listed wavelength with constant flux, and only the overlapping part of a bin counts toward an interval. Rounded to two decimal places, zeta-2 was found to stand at -0.16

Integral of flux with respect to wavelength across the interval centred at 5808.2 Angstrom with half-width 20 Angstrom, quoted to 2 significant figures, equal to 79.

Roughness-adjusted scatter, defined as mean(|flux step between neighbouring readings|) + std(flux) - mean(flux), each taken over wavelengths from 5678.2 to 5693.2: -1.91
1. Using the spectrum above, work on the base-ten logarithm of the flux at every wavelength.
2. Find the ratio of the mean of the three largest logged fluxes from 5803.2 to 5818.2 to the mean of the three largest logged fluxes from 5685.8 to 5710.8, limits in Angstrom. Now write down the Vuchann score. 0.971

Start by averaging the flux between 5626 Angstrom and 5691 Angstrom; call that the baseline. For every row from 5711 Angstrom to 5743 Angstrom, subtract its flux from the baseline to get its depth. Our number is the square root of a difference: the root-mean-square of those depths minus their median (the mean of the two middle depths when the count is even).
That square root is 0.29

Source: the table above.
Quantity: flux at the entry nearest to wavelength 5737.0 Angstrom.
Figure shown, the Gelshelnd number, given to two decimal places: 2.06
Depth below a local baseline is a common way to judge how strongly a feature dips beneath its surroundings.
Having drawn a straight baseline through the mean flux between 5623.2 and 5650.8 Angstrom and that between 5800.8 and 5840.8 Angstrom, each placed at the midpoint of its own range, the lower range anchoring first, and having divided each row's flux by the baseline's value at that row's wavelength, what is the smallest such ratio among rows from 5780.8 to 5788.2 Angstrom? 0.96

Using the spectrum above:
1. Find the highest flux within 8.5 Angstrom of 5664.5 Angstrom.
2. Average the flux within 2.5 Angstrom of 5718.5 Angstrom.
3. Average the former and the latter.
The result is 2.040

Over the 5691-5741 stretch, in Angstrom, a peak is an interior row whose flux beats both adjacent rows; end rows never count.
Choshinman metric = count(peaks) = 5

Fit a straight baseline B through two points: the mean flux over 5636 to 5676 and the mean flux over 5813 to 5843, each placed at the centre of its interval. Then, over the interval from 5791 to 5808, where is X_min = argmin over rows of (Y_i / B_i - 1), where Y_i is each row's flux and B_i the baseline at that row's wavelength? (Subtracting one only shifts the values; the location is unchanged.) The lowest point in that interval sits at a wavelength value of 5804.5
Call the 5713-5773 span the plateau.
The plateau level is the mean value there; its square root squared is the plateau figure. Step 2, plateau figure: 2.02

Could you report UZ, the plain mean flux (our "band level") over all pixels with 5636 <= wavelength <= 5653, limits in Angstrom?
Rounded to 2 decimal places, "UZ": 2.02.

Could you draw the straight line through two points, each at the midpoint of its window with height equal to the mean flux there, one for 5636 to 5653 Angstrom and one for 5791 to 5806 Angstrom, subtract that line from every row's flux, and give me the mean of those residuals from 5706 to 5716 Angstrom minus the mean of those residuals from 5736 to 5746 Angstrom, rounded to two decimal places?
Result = -0.12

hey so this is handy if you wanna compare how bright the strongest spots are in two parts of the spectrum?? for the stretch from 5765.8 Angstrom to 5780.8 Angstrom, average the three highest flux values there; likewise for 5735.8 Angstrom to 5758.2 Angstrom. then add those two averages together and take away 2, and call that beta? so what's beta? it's 2.11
